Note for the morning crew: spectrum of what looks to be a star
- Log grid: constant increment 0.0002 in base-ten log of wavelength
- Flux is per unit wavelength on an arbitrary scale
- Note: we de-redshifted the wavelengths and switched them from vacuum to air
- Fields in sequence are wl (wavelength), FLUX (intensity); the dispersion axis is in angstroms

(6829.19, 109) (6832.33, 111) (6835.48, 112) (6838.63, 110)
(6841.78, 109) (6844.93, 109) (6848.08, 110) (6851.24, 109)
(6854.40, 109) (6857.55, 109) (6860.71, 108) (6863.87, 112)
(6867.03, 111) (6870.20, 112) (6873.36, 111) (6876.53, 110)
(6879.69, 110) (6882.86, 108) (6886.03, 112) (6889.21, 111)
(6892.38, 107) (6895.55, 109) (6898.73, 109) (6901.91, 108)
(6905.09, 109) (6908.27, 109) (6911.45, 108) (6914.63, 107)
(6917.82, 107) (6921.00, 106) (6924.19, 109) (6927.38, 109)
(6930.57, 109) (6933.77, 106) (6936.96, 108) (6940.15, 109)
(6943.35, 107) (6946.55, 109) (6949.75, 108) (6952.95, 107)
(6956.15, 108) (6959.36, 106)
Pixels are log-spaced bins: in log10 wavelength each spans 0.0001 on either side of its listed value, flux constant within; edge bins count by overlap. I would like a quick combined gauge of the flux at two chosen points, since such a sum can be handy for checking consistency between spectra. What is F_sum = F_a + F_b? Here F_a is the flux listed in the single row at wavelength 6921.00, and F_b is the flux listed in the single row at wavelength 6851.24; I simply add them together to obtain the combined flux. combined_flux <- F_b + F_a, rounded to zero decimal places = 215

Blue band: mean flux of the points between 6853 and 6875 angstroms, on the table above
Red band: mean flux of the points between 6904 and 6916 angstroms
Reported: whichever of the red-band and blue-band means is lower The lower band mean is 108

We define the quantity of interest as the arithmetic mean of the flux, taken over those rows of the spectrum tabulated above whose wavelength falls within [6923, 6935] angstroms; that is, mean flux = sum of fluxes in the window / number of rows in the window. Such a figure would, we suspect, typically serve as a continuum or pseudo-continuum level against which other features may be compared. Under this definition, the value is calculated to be 108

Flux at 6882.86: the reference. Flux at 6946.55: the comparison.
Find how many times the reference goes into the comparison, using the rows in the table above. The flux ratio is 1.01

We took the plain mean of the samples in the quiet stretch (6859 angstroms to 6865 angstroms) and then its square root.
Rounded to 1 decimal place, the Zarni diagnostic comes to 10.5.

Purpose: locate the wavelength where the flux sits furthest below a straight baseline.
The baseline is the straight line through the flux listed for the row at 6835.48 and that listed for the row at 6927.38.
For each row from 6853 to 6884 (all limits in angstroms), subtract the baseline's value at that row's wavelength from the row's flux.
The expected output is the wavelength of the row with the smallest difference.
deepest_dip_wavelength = 6860.71 angstroms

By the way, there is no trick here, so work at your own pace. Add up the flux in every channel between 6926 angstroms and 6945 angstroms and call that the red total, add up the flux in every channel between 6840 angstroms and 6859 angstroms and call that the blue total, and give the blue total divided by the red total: 1.011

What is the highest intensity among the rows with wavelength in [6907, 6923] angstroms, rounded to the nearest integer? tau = 109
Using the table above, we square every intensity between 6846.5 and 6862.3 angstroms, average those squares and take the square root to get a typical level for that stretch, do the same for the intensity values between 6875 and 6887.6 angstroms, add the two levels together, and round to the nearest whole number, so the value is 219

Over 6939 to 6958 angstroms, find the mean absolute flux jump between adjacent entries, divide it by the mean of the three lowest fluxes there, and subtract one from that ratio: -0.987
